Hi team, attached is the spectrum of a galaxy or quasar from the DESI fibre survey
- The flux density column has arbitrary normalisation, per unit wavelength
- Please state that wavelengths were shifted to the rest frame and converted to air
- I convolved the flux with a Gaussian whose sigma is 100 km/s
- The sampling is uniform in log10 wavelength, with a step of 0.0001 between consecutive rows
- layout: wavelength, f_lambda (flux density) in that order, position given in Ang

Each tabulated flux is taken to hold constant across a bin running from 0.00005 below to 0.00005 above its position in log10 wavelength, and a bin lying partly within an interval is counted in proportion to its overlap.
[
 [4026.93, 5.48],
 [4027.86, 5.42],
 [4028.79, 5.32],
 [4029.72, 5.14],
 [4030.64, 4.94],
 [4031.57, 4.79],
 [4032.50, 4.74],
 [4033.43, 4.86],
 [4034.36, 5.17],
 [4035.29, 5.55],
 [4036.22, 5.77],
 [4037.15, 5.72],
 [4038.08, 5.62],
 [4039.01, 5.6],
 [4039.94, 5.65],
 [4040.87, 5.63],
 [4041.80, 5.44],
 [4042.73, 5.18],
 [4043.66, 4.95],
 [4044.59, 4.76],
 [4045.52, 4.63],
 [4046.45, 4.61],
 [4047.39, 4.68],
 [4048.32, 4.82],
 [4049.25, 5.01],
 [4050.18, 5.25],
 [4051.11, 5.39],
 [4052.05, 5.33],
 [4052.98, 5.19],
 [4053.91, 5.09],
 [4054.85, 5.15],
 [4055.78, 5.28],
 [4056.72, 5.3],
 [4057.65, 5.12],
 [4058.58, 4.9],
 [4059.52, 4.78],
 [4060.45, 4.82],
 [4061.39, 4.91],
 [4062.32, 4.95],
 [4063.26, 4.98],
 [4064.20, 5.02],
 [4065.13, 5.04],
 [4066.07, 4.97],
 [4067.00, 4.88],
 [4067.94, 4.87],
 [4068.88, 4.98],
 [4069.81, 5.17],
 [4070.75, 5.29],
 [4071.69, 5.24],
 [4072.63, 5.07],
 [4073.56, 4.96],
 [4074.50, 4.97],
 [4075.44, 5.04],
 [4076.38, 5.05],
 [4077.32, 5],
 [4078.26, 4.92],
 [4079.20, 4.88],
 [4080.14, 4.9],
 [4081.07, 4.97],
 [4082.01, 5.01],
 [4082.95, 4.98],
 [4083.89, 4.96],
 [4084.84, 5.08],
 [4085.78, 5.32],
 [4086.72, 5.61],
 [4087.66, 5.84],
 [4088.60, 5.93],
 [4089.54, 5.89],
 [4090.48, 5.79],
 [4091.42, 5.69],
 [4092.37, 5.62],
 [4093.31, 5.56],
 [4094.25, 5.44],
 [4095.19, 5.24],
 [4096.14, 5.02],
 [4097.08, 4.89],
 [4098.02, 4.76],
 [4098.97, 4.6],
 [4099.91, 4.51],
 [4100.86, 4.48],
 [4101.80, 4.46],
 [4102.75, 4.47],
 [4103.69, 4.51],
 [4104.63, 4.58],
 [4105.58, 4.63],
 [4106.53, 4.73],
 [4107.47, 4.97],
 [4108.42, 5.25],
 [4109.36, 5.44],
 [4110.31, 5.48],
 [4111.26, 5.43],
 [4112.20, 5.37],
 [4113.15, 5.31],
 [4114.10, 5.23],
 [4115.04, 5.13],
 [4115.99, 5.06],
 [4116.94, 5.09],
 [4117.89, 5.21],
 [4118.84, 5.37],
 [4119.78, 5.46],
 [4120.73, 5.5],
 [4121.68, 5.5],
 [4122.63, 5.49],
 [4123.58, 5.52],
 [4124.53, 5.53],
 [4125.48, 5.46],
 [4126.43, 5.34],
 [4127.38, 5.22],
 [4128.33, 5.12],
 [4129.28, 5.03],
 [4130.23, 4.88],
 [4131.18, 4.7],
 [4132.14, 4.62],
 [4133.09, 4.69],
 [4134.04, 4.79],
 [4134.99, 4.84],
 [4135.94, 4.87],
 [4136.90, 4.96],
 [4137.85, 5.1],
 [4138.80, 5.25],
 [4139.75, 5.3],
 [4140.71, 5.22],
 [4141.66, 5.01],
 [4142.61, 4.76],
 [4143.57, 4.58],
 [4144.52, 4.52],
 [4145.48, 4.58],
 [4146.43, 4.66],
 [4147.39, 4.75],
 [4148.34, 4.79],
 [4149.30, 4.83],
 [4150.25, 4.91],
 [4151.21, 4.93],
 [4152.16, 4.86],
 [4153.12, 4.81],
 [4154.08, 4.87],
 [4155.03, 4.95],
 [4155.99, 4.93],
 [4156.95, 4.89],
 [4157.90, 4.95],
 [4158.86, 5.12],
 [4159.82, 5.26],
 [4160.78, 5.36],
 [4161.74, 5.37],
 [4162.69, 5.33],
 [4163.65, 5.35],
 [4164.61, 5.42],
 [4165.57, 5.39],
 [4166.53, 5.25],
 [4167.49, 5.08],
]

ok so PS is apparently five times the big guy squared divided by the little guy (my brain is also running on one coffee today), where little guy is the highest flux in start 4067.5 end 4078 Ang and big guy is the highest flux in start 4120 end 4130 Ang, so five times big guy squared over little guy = 28.9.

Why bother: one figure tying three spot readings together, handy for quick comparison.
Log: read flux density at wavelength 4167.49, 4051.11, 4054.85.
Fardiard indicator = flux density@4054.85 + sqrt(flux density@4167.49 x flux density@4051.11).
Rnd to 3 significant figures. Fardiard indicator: 10.4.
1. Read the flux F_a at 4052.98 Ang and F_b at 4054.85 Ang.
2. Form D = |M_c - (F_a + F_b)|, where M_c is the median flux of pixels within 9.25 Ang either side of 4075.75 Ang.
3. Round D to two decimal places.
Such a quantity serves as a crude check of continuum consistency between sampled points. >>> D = 5.36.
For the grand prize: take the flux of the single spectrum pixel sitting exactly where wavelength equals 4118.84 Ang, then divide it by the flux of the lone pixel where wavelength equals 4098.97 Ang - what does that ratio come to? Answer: 1.17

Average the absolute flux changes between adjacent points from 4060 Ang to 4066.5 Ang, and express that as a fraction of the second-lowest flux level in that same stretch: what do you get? 0.010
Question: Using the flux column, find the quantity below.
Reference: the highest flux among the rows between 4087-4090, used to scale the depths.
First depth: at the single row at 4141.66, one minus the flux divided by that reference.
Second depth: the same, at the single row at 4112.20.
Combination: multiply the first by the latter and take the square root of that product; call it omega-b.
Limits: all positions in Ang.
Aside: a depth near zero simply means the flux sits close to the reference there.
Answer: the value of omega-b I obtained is 0.121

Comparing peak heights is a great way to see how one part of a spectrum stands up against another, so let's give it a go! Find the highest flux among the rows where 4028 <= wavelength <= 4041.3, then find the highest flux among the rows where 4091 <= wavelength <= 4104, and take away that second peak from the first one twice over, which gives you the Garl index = -5.6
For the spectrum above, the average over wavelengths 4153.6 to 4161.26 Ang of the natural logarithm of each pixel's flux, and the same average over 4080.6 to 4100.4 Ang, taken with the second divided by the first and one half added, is 1.53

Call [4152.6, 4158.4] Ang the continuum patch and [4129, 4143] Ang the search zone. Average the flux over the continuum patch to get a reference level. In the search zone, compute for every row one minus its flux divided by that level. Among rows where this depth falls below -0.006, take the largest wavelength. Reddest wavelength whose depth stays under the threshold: 4141.66 Ang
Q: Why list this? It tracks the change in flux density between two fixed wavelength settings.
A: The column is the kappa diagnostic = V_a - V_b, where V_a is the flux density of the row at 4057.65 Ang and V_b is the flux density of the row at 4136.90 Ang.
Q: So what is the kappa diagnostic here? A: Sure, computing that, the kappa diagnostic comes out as 0.2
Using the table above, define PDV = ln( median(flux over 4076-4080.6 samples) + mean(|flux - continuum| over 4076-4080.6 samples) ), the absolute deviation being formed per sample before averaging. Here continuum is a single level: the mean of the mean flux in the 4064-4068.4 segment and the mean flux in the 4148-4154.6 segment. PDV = 1.60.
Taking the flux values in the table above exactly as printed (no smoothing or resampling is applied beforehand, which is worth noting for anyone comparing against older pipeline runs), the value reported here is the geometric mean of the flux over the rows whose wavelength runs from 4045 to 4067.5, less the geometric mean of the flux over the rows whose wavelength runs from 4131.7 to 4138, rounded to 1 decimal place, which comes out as 0.2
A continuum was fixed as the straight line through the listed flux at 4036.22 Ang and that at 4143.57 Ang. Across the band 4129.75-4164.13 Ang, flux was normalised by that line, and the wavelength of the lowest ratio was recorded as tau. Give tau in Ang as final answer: 4132.14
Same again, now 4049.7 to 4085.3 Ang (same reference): 4059.52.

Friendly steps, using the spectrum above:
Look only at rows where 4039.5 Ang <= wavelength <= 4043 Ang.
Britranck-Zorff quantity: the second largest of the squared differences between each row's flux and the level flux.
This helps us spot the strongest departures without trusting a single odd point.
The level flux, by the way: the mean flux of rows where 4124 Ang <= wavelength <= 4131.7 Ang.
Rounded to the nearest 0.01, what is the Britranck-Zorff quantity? 0.22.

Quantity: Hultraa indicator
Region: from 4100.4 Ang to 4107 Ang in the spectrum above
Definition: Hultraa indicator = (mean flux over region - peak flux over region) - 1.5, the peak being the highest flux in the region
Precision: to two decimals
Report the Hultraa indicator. -1.68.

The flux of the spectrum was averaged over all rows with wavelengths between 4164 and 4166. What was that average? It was 5.40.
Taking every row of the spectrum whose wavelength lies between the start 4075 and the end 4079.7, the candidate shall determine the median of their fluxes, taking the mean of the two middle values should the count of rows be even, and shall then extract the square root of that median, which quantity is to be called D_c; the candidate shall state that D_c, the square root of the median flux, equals 2.236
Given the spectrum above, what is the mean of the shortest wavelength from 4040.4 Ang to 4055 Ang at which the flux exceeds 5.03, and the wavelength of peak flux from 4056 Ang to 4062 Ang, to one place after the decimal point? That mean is 4048.8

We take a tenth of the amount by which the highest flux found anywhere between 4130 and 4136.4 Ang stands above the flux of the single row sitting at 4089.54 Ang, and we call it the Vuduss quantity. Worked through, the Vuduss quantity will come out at -0.101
